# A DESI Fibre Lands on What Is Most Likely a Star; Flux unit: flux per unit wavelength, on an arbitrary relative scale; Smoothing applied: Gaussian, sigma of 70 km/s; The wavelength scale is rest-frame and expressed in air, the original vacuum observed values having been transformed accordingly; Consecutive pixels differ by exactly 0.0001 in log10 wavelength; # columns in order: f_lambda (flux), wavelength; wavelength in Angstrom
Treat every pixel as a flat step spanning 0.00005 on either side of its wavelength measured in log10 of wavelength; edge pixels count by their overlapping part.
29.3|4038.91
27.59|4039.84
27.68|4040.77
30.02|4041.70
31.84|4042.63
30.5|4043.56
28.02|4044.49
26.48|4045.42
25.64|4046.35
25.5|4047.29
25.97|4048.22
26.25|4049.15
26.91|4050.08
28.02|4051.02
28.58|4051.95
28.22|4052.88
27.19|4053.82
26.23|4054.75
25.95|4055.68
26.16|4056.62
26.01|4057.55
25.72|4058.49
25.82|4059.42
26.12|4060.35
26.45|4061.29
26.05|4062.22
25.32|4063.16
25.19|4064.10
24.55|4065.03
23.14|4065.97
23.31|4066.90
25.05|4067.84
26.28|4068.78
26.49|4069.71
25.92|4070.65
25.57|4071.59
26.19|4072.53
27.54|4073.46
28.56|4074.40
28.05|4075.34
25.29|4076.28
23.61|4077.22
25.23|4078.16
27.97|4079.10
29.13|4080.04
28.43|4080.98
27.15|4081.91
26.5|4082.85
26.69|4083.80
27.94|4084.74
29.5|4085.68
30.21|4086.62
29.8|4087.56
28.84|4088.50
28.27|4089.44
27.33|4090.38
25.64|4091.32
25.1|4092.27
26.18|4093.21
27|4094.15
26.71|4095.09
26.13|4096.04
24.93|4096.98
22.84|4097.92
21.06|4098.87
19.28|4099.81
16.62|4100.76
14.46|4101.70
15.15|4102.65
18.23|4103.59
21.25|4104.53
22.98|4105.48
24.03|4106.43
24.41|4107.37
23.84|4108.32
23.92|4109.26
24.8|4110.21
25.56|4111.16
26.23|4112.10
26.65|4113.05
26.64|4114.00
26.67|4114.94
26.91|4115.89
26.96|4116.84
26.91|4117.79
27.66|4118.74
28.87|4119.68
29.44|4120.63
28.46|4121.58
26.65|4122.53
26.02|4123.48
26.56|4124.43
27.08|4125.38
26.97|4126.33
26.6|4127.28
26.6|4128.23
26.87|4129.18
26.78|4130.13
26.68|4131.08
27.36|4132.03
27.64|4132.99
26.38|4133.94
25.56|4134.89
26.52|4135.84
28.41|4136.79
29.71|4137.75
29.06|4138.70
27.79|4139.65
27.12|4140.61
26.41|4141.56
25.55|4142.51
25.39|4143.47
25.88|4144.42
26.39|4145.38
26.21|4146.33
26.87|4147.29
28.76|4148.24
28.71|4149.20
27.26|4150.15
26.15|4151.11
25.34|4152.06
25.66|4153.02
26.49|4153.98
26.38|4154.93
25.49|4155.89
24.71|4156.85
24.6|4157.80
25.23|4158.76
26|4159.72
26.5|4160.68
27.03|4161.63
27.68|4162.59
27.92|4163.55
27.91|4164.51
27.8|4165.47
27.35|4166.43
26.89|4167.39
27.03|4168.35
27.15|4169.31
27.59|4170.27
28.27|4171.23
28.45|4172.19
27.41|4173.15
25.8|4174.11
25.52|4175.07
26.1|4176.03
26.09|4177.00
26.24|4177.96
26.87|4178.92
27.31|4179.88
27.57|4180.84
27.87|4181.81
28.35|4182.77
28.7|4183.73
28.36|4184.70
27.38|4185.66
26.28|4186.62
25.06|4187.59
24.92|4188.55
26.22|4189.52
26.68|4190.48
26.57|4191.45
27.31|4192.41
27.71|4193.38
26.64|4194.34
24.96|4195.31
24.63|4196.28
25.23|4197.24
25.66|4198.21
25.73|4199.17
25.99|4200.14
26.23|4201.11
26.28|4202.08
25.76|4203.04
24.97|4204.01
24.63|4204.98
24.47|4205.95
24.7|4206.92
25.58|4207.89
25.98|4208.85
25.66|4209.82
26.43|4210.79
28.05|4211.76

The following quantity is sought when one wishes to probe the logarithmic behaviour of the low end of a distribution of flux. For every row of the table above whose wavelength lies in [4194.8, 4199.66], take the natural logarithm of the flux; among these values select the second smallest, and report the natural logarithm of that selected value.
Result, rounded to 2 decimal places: 1.17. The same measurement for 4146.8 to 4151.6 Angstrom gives 1.19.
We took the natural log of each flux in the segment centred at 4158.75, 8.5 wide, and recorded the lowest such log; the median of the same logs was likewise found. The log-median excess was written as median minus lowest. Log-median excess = 0.055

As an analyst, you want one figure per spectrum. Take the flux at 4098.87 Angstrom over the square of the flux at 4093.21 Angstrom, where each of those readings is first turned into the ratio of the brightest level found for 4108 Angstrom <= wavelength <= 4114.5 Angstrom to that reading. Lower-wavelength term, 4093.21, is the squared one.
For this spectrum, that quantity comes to 1.2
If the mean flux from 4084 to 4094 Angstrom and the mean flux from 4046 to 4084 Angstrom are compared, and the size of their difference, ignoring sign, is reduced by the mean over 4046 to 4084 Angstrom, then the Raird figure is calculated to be -24.7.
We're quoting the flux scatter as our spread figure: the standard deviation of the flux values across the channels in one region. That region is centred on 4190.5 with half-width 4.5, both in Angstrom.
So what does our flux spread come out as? 0.9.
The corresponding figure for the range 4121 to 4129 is 0.7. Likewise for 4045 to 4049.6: 0.4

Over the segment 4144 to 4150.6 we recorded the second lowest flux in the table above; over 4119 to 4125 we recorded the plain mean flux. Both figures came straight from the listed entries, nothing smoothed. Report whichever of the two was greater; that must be 27.7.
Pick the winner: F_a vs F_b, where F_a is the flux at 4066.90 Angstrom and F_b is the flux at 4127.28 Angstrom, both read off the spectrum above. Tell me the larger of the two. 26.6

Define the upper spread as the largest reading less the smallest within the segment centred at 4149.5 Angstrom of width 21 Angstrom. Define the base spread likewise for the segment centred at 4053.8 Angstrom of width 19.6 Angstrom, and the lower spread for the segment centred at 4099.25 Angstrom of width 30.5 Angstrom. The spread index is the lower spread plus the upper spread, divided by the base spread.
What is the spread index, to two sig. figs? 6.1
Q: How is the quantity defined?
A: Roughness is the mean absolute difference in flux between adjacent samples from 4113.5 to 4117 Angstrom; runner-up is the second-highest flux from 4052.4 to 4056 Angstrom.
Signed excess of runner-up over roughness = 27.1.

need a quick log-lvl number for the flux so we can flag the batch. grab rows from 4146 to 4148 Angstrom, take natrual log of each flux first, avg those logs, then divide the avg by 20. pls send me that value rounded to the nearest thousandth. 0.164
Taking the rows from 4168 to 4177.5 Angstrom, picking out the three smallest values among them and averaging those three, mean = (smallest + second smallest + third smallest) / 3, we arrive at 25.8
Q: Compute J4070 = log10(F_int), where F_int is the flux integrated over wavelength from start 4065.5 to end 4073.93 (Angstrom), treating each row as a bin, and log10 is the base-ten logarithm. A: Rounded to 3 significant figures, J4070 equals 2.33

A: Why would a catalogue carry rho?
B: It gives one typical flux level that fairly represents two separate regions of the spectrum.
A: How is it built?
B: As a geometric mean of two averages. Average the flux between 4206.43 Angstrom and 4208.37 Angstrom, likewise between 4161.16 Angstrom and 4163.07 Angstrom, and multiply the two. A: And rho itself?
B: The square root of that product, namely 26.2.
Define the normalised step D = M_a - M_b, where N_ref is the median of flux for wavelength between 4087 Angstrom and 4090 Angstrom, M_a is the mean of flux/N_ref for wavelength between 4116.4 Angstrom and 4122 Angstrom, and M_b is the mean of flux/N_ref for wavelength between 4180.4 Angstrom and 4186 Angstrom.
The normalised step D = 0.0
